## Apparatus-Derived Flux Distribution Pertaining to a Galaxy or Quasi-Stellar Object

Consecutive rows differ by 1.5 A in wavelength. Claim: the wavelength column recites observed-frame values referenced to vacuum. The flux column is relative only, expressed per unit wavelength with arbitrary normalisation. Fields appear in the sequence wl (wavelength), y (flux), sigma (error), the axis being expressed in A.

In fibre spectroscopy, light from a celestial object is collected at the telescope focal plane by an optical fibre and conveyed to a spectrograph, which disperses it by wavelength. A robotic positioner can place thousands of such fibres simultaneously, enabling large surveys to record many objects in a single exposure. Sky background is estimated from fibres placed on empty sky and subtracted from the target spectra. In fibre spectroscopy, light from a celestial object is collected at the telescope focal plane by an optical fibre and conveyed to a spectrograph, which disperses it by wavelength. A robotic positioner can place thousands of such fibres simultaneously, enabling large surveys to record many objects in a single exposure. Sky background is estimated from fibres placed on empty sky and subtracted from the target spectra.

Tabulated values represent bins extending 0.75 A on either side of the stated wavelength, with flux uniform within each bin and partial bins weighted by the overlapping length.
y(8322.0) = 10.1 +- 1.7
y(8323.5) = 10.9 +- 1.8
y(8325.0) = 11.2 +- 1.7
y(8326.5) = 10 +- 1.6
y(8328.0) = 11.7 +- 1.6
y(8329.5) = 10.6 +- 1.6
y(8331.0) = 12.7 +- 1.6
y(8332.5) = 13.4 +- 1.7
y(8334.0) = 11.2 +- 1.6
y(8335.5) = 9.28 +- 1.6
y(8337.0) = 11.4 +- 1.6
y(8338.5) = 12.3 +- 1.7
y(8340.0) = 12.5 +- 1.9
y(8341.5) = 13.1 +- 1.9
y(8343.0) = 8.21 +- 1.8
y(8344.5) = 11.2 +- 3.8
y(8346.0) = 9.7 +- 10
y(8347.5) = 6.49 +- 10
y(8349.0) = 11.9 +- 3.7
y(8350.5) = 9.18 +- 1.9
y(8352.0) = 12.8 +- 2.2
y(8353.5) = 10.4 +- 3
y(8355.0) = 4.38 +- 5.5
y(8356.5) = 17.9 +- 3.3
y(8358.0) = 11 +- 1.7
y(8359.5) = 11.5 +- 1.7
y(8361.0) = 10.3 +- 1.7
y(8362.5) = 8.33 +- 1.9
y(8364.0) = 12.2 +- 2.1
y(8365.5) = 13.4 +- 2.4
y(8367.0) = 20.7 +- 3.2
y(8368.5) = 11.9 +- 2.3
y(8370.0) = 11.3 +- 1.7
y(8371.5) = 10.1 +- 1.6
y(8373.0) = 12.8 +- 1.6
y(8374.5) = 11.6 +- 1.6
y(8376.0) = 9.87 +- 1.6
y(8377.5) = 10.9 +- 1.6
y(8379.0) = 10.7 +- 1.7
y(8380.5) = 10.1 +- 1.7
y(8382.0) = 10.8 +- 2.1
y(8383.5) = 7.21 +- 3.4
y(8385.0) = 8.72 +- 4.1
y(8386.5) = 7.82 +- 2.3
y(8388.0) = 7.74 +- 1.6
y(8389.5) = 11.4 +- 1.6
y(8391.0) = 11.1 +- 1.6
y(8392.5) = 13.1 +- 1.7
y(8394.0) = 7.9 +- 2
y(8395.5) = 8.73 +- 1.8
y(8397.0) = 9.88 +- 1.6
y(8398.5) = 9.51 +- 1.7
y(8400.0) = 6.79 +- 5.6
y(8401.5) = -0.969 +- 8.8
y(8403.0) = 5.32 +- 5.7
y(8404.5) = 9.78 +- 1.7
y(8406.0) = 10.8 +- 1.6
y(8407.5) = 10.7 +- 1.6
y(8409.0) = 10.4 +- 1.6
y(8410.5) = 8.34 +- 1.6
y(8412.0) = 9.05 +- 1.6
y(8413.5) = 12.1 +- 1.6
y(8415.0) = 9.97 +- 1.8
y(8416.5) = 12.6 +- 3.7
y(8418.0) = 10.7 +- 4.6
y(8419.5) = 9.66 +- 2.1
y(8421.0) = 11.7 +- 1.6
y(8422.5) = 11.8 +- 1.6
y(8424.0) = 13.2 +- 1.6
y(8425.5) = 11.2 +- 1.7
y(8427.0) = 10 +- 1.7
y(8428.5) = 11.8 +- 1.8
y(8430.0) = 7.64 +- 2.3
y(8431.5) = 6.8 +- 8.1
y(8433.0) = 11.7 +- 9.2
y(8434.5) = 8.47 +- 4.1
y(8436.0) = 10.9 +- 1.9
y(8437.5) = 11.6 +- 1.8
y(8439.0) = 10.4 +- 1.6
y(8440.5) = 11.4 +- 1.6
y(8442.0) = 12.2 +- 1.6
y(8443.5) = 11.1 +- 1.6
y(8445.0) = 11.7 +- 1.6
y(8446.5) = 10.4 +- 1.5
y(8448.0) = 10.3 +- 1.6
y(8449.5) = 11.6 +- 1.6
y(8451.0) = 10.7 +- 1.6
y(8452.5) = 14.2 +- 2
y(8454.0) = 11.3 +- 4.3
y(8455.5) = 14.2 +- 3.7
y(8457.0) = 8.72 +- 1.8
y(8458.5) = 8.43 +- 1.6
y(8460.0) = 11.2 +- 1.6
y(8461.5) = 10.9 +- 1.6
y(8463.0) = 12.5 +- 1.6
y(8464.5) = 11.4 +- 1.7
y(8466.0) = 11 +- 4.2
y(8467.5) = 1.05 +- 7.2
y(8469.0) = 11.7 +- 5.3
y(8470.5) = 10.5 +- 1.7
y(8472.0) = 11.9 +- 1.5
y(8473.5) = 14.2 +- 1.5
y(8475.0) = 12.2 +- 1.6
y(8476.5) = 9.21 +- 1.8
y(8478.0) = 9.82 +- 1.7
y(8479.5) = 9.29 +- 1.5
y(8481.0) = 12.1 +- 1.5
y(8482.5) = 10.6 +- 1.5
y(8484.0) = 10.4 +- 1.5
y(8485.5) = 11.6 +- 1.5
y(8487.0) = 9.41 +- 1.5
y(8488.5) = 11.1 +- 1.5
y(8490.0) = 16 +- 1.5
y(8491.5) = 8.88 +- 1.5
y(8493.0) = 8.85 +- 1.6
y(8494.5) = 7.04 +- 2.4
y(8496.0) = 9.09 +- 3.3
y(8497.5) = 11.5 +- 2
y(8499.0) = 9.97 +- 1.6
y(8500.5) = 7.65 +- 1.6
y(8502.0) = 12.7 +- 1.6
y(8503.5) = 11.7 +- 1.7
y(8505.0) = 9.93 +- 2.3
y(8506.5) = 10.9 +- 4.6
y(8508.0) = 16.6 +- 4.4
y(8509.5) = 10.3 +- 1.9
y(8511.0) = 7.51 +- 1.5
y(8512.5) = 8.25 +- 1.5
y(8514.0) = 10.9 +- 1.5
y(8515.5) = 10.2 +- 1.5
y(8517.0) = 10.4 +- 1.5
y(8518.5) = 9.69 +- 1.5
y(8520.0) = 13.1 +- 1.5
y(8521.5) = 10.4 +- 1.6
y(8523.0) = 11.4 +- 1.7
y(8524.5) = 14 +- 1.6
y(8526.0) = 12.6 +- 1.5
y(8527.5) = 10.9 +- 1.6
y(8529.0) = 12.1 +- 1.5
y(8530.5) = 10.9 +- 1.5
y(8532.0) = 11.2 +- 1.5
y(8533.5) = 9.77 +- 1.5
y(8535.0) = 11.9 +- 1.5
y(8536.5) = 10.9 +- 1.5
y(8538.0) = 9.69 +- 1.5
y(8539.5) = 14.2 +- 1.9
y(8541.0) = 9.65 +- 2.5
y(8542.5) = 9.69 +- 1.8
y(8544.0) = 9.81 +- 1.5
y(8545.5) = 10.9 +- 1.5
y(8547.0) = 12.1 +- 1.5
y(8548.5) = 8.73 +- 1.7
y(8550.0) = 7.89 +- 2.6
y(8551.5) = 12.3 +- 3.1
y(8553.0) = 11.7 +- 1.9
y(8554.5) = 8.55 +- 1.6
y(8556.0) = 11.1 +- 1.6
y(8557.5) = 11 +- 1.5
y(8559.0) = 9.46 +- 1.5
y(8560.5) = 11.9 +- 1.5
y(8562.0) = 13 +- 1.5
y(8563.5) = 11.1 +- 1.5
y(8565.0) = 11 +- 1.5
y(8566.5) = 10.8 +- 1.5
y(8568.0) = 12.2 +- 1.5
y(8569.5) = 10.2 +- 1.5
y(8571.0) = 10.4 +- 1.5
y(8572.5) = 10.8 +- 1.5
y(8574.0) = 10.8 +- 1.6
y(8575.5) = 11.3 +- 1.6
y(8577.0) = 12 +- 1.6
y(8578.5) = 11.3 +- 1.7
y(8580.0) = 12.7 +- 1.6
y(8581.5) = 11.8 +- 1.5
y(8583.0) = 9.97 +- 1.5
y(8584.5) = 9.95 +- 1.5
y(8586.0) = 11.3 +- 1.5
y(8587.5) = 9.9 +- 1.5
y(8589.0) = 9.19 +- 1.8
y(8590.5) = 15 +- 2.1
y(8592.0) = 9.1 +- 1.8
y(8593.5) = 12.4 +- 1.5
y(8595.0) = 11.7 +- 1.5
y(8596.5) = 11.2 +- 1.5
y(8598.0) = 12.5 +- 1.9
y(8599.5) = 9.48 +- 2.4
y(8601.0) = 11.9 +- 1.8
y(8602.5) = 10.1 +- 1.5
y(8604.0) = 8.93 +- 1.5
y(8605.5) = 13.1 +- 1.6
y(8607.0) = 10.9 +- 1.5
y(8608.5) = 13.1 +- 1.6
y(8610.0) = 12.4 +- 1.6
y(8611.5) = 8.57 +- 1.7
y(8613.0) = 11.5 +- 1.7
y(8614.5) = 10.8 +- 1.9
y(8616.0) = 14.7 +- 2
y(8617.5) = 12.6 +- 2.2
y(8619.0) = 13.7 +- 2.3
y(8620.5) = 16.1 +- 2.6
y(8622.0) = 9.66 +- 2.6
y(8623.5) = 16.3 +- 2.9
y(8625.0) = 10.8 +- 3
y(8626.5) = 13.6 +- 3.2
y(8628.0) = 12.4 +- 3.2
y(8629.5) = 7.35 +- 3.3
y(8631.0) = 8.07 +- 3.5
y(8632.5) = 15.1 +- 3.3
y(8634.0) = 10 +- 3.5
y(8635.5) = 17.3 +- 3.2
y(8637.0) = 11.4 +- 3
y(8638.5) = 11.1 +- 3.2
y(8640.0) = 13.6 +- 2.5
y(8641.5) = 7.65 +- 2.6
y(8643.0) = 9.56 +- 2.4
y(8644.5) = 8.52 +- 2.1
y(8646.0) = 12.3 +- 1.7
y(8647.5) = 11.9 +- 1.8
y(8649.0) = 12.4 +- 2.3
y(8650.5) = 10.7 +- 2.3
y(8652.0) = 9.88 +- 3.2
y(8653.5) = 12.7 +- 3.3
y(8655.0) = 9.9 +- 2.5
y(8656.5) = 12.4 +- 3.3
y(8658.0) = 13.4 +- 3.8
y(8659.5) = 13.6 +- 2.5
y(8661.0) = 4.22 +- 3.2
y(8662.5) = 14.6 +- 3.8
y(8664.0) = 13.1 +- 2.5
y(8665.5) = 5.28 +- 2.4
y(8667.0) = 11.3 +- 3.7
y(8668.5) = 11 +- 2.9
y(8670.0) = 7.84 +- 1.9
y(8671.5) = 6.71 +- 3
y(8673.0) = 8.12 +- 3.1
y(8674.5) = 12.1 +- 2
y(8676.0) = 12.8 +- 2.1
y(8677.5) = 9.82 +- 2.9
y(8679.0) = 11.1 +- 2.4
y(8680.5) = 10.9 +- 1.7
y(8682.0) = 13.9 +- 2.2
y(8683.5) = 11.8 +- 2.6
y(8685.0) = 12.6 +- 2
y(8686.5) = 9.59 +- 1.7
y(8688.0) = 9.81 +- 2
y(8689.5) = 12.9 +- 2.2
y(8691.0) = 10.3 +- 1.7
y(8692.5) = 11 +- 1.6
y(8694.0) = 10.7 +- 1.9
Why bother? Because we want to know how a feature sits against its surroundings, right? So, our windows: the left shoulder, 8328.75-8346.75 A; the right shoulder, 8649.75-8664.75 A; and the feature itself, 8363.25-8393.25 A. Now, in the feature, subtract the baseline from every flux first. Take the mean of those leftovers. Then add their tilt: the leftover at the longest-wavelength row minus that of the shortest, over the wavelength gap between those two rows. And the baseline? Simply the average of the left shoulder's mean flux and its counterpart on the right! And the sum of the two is -0.17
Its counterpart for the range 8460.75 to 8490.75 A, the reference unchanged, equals -0.35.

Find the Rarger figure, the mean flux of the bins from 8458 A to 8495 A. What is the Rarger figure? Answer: 10.5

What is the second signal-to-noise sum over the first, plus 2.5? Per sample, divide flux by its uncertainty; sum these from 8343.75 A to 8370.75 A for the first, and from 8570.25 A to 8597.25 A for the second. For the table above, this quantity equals 4.05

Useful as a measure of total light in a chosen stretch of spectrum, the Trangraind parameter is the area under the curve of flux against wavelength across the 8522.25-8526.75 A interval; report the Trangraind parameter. 57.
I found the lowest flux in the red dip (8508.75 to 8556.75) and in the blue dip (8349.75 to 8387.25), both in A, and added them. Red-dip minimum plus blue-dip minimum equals 11.9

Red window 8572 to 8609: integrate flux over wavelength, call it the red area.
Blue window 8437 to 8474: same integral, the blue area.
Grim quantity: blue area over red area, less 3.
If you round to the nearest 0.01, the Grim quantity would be -2.02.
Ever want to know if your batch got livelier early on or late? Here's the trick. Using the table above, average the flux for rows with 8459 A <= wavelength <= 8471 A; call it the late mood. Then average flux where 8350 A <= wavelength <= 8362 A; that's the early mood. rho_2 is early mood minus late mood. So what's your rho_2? 0.9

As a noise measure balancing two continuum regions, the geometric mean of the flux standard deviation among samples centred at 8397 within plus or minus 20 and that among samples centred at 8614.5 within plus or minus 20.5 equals 2.5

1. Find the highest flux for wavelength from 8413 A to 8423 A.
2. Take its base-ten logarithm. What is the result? 1.10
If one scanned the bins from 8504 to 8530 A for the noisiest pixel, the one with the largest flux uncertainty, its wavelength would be 8506.5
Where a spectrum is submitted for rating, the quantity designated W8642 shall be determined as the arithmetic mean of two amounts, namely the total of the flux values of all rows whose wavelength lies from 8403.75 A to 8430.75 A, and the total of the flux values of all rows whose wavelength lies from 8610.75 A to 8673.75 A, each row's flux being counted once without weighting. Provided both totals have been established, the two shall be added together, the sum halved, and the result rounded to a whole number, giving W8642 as 332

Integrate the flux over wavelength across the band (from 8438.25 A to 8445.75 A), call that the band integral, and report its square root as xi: 9.2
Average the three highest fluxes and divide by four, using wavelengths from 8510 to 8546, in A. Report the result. 3.4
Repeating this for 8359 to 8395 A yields 3.9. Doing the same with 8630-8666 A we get 3.9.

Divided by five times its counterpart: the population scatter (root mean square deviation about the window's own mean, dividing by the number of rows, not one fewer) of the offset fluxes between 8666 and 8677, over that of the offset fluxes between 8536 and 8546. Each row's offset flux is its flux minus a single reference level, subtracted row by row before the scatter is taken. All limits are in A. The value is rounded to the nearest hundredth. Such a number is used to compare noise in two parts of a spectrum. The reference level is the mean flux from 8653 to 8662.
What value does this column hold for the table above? 0.29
